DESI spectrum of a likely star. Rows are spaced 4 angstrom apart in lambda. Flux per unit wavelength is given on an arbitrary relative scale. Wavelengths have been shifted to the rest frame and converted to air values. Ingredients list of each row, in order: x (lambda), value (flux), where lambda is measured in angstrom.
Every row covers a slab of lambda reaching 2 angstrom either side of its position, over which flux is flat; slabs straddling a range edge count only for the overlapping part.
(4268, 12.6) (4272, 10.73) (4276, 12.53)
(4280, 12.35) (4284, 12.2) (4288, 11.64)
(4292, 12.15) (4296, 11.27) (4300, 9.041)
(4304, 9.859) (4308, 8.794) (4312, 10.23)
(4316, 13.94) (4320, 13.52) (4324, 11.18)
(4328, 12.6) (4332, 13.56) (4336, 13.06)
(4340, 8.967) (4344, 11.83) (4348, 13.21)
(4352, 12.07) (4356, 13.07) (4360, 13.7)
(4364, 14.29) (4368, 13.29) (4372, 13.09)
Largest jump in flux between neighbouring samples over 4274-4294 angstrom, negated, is -1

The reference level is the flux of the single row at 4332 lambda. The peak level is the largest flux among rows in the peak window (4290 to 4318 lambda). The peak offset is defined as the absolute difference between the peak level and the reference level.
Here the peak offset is 0.4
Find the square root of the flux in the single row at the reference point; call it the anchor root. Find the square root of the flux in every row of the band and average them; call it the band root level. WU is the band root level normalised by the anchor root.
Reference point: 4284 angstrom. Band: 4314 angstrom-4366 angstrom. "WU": 1.02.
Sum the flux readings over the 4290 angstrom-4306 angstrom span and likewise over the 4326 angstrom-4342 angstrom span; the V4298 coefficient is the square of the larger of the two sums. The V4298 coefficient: 2322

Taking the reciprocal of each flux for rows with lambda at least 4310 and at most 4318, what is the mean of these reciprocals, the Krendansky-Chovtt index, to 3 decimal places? 0.085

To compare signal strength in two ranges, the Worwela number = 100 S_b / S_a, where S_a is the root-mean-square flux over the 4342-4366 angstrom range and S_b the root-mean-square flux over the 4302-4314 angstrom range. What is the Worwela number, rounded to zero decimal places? 74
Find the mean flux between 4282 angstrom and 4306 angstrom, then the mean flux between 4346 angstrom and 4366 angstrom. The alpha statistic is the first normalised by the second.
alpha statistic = 0.83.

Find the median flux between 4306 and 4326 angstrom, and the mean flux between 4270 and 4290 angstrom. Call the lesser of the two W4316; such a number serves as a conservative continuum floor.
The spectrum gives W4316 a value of 11.2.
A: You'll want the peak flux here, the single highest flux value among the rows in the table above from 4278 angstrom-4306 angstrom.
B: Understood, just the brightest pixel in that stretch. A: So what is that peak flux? 12.35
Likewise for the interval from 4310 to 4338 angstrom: 13.94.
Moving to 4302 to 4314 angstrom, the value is 10.23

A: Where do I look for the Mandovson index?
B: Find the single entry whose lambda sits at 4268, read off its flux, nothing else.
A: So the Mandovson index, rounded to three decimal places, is 12.600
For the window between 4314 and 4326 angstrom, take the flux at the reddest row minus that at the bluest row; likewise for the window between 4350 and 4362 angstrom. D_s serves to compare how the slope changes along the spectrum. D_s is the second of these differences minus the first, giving 4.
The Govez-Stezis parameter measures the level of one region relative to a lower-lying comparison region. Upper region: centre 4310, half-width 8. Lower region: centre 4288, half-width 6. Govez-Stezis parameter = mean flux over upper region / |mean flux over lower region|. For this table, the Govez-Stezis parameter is 0.89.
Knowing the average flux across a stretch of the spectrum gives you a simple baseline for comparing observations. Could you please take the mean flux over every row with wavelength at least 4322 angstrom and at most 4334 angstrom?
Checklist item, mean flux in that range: 12.4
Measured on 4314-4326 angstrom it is 12.9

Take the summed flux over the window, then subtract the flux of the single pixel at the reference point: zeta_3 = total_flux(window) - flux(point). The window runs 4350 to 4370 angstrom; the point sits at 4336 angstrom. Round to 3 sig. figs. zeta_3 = 53.4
